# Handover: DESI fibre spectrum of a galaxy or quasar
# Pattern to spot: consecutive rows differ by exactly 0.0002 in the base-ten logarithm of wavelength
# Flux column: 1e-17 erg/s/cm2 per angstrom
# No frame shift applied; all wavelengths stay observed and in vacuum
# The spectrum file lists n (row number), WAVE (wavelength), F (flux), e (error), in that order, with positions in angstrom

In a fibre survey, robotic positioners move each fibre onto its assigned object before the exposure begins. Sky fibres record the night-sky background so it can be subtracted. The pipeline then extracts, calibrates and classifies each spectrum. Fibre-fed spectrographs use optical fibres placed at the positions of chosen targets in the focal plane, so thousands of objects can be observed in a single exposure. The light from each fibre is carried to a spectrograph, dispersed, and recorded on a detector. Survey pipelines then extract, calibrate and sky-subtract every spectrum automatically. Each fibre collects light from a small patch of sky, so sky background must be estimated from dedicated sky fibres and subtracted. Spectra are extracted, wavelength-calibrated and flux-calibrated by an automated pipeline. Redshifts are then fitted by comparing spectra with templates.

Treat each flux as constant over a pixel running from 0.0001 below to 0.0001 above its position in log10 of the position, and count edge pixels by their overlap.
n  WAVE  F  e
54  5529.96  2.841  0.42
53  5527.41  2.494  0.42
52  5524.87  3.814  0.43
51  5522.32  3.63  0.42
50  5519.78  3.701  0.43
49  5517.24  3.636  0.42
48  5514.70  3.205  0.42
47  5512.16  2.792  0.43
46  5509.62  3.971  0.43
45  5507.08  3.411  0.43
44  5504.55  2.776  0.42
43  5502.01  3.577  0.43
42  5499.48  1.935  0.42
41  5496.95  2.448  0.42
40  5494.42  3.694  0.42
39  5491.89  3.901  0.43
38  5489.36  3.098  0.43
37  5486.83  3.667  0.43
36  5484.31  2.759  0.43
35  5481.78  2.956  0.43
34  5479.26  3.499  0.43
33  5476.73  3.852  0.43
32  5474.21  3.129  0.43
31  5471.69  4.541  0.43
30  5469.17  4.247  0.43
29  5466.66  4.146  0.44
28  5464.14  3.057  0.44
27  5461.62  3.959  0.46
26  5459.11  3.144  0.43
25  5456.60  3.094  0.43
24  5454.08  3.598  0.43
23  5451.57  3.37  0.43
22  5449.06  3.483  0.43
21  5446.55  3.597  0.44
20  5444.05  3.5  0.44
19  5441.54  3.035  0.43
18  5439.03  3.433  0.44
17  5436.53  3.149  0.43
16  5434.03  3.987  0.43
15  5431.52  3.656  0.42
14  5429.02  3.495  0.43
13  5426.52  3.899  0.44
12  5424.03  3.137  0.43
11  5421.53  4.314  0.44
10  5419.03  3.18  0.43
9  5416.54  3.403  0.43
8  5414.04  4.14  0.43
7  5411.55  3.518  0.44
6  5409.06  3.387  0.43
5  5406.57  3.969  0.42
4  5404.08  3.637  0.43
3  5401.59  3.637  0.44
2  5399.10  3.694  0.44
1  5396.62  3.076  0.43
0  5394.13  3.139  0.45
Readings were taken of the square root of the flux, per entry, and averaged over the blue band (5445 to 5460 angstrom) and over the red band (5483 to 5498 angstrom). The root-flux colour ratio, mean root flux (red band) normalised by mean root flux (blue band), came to 0.979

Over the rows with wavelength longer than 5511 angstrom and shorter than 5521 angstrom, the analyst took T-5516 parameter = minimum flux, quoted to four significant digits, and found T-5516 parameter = 2.792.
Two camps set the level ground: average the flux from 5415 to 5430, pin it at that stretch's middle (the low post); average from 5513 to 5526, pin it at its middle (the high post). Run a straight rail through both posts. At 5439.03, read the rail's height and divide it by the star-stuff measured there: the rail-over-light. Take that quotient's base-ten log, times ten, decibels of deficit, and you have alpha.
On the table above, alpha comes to 0.18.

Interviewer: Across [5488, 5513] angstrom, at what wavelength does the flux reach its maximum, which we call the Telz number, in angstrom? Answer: 5509.62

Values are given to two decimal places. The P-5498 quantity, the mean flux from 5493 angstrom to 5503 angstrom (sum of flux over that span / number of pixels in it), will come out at 2.91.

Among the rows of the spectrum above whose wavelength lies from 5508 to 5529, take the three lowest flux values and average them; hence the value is 2.8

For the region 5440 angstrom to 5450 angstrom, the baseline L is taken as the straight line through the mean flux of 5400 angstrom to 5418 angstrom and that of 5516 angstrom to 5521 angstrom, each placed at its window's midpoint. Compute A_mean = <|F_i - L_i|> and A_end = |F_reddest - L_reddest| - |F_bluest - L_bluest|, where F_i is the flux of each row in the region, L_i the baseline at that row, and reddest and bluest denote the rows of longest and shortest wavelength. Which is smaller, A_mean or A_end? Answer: -0.4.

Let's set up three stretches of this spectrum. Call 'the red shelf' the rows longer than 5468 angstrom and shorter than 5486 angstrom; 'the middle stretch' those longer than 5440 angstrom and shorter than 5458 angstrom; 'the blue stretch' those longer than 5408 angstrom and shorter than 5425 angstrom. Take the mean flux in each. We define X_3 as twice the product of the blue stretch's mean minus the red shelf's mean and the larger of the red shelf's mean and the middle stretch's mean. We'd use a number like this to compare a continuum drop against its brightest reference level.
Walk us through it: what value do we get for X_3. 0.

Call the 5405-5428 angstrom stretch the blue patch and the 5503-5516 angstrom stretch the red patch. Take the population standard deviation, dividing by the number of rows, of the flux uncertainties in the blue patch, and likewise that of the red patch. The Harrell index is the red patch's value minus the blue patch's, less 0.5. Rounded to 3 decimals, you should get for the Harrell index -0.501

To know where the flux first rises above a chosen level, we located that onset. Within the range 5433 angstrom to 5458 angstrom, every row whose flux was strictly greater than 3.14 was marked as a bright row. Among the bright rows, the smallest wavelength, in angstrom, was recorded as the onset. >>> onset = 5434.03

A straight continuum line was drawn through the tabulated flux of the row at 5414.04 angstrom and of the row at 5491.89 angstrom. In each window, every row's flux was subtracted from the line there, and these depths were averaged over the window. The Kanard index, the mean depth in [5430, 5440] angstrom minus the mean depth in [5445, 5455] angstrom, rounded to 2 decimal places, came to 0.00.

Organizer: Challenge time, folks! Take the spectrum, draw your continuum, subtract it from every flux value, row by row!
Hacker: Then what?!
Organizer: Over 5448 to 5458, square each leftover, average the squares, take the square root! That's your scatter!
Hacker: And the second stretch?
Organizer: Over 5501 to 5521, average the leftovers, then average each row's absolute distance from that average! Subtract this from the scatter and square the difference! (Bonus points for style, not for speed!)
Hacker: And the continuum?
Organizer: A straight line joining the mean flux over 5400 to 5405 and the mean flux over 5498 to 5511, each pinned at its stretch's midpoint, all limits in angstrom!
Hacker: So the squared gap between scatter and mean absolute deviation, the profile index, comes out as 0.028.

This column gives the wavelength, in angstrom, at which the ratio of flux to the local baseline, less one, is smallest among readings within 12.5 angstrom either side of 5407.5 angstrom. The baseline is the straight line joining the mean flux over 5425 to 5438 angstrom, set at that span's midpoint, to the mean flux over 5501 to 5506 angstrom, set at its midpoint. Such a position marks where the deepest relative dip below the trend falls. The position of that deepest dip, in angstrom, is 5396.62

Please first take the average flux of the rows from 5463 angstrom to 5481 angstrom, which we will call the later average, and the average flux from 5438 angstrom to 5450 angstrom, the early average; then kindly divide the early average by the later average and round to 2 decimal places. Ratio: 0.90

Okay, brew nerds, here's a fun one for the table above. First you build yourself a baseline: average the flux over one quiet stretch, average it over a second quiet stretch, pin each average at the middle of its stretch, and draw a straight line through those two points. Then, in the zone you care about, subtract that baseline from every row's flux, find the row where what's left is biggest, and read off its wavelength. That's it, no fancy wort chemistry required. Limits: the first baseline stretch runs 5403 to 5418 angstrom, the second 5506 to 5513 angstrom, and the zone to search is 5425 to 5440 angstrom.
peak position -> 5434.03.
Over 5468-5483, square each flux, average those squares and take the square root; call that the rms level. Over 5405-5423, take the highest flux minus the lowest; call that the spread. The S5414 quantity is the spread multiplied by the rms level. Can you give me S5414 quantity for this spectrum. 4.2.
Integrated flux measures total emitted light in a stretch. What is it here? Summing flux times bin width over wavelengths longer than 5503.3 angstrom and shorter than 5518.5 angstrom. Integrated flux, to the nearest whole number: 50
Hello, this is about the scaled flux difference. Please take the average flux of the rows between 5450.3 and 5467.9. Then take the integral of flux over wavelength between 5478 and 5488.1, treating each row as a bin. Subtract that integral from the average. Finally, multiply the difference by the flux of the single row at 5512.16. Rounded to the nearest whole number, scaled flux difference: -81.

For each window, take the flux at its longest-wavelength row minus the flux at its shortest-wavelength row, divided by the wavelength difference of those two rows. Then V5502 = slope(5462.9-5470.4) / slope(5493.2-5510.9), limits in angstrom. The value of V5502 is 13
